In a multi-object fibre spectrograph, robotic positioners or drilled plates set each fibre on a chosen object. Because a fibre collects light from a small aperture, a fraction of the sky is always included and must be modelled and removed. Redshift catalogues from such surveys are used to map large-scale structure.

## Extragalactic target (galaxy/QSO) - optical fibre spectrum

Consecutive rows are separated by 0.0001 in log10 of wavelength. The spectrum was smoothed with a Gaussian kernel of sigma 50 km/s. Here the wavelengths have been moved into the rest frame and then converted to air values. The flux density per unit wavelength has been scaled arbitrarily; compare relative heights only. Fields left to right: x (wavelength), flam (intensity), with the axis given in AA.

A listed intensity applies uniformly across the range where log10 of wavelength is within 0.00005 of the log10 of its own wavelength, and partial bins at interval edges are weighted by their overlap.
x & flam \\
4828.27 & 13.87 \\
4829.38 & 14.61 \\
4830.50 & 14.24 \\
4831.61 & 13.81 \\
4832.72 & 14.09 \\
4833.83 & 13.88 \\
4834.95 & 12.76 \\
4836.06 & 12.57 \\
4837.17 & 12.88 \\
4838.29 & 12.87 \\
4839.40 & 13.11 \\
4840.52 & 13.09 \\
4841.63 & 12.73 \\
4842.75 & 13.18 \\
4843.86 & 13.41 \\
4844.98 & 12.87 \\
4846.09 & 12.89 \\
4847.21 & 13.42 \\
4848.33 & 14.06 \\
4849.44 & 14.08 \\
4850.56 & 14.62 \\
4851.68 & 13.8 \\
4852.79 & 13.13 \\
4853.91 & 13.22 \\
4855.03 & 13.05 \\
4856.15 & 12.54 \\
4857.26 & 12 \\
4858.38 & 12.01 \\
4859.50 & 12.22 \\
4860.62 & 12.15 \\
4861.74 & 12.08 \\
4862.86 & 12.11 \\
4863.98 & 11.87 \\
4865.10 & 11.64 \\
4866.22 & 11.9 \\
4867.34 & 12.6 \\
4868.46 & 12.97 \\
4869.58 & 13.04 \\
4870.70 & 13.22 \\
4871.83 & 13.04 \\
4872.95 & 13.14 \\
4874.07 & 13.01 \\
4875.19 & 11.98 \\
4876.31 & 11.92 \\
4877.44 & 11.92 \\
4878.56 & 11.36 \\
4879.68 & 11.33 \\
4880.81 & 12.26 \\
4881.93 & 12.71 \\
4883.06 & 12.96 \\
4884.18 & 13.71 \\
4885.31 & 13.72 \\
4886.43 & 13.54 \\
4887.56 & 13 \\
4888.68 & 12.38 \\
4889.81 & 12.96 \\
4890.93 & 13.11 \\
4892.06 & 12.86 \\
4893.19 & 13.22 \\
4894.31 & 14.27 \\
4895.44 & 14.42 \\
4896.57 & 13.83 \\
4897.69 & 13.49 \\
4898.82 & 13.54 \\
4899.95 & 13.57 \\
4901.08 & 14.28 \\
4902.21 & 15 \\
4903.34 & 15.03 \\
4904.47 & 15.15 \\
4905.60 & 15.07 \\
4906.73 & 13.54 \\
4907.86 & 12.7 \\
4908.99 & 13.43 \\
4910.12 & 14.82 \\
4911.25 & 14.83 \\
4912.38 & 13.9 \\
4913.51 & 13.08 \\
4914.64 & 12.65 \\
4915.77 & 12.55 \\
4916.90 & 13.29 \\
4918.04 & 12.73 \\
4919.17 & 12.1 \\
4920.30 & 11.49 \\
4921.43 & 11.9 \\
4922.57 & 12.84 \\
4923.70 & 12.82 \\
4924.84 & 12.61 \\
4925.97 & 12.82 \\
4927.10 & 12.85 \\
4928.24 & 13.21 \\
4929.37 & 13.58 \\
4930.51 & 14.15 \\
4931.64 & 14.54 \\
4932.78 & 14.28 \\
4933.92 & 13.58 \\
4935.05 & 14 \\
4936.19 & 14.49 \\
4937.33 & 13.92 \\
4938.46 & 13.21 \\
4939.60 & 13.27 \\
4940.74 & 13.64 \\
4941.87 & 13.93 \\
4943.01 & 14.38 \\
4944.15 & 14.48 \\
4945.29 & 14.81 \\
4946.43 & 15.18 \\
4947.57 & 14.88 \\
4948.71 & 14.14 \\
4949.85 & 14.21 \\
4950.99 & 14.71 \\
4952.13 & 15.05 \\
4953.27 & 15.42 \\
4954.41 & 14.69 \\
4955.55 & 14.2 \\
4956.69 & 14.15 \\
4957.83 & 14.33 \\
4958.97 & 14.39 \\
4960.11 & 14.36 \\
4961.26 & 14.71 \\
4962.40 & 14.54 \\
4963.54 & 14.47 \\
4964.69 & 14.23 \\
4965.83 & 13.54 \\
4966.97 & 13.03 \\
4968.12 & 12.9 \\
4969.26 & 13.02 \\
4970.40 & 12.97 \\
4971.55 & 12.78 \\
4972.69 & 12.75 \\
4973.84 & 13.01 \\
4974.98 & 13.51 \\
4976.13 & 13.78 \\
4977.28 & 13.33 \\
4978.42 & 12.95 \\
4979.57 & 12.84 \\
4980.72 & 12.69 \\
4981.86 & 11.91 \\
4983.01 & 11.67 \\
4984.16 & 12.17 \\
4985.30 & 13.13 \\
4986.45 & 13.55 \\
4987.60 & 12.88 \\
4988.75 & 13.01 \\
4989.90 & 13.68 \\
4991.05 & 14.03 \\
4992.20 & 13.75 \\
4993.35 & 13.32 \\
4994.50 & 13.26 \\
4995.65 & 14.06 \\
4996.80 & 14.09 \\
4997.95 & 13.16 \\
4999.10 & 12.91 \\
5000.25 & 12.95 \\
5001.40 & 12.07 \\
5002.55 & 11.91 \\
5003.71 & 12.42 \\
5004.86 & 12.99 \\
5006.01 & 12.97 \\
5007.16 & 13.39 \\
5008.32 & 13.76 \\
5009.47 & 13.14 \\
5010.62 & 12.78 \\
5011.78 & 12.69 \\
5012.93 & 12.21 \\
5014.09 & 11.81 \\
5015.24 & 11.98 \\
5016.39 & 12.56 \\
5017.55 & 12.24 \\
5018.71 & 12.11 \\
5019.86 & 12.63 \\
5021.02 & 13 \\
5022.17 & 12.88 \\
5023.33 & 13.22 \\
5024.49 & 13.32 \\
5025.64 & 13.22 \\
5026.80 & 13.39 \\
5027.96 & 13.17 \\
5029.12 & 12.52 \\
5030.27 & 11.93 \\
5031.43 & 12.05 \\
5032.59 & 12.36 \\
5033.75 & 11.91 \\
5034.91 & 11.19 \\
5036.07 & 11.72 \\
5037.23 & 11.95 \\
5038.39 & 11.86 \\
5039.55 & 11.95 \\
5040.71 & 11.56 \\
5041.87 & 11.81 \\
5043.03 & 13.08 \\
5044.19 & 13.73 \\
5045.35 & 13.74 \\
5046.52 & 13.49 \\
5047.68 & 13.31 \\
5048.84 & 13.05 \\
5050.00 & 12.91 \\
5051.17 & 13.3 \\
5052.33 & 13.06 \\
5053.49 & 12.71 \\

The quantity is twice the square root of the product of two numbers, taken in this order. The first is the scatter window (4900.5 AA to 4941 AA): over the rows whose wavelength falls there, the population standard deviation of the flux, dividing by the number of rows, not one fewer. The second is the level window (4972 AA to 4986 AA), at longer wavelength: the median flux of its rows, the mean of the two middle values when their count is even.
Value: 7.0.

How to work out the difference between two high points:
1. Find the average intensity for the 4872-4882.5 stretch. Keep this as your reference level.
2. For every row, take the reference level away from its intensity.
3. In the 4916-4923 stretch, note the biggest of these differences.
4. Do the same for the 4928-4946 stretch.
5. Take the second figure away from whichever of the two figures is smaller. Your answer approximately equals -1.5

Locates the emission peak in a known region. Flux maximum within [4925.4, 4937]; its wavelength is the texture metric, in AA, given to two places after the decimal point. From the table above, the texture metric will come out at 4931.64 AA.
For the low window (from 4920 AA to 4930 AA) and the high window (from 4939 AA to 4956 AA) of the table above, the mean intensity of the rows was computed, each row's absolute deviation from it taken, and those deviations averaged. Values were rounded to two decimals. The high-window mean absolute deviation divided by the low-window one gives 1.03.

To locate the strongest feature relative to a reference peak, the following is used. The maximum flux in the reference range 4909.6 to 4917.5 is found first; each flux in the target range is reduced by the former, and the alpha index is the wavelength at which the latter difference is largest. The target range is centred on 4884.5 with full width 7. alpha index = 4885.31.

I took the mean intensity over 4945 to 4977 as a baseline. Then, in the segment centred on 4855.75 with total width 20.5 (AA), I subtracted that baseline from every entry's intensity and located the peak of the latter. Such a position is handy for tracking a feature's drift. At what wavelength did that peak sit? 4850.56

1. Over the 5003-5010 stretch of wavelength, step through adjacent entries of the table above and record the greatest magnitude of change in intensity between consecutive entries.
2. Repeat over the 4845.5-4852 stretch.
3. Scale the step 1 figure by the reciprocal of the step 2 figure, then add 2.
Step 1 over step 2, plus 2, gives 2.76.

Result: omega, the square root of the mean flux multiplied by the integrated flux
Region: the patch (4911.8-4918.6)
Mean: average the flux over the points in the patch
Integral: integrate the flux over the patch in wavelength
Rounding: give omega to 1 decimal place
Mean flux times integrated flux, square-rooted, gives 34.0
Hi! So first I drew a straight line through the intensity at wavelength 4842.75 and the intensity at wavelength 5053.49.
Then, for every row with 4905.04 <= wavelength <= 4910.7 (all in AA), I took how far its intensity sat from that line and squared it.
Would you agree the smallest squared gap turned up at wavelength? 4907.86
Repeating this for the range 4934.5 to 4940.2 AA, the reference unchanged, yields 4938.46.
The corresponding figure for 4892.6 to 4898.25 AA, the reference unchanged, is 4893.19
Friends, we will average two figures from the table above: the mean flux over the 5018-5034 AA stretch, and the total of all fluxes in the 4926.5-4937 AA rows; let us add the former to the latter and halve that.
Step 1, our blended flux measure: 69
